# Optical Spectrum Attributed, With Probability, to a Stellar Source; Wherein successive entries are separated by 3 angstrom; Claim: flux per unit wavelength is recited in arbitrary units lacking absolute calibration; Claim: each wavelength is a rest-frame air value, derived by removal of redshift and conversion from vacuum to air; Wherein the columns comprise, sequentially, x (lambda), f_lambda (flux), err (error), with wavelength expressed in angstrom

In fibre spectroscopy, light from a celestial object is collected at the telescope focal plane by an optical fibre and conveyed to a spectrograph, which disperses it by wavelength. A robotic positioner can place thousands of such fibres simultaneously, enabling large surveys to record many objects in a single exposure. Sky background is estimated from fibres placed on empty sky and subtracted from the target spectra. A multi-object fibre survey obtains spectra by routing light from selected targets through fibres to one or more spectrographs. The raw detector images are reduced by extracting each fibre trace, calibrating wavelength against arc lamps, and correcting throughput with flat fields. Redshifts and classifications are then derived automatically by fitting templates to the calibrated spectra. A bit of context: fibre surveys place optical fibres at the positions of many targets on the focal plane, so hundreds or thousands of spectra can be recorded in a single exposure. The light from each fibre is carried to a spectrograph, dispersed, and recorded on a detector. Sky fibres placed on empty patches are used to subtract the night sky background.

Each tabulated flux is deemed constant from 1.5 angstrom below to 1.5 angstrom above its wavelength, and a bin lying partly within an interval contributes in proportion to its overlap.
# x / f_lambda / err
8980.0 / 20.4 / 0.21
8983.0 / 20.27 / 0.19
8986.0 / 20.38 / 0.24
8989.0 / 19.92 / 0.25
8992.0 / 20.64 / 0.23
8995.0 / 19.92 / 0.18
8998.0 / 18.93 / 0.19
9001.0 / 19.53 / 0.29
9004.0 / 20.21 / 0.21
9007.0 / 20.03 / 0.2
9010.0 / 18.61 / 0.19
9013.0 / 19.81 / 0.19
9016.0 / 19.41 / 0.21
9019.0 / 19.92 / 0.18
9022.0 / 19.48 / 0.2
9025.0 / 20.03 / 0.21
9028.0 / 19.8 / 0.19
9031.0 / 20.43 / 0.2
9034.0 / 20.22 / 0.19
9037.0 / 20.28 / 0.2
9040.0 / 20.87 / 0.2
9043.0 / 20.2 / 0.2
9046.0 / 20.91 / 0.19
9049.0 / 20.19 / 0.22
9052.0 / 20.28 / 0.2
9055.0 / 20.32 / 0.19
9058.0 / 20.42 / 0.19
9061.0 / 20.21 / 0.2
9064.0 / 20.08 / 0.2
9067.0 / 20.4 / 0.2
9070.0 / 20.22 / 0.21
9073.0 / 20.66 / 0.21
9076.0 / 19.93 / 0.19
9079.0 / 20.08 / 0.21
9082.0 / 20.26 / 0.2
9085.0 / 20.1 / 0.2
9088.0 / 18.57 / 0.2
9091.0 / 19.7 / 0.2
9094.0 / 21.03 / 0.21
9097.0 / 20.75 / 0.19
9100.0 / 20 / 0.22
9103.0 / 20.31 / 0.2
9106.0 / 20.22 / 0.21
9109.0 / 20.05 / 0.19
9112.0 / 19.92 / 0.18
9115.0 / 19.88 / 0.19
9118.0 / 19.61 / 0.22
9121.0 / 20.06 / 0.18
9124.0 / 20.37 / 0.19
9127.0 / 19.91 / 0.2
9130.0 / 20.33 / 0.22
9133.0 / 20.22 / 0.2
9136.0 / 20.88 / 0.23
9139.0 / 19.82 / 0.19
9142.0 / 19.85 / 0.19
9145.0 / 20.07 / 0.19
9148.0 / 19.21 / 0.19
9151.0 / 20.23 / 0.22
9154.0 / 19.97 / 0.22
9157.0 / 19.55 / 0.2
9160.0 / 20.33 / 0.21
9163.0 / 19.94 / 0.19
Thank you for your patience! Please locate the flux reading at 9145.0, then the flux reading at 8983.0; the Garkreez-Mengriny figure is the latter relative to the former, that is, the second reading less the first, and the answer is 0.20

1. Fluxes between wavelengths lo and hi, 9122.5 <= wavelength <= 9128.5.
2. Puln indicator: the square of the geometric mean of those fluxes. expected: 406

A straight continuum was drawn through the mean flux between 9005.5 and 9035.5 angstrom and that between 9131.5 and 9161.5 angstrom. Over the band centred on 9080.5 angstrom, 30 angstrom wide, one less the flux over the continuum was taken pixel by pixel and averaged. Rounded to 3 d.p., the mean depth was -0.010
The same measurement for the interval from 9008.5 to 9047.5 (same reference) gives -0.011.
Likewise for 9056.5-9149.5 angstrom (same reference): -0.009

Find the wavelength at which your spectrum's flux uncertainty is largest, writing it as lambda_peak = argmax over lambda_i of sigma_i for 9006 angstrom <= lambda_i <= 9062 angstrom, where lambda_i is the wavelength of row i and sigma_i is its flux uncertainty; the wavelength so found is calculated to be 9049.0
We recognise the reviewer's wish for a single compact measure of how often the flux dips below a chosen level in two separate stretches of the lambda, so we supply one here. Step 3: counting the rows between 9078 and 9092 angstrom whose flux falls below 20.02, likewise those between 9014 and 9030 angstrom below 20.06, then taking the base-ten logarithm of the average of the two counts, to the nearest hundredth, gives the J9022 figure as 0.54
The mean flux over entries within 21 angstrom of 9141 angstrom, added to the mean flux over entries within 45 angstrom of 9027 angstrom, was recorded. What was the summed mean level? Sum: 40.12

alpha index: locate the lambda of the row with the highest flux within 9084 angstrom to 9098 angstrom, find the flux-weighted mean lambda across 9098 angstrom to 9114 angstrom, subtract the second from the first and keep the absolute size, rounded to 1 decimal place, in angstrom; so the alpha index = 12.0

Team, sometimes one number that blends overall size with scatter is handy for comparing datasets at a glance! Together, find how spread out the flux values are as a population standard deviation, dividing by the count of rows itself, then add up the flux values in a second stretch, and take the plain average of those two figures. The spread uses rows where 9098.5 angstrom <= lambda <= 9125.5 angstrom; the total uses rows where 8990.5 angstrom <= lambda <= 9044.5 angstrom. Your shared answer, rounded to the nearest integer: 179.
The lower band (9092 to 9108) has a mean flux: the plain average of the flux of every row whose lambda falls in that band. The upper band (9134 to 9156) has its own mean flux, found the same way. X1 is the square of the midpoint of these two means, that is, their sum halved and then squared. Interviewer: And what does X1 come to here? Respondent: 409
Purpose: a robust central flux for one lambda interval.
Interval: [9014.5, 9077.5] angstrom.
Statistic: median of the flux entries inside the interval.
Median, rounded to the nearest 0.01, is 20.22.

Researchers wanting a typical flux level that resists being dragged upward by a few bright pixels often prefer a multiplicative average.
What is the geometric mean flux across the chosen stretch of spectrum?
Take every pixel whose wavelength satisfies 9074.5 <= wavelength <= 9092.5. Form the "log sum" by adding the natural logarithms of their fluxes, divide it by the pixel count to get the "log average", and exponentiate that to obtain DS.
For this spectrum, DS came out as 19.8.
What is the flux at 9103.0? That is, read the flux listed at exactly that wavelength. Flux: 20.31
